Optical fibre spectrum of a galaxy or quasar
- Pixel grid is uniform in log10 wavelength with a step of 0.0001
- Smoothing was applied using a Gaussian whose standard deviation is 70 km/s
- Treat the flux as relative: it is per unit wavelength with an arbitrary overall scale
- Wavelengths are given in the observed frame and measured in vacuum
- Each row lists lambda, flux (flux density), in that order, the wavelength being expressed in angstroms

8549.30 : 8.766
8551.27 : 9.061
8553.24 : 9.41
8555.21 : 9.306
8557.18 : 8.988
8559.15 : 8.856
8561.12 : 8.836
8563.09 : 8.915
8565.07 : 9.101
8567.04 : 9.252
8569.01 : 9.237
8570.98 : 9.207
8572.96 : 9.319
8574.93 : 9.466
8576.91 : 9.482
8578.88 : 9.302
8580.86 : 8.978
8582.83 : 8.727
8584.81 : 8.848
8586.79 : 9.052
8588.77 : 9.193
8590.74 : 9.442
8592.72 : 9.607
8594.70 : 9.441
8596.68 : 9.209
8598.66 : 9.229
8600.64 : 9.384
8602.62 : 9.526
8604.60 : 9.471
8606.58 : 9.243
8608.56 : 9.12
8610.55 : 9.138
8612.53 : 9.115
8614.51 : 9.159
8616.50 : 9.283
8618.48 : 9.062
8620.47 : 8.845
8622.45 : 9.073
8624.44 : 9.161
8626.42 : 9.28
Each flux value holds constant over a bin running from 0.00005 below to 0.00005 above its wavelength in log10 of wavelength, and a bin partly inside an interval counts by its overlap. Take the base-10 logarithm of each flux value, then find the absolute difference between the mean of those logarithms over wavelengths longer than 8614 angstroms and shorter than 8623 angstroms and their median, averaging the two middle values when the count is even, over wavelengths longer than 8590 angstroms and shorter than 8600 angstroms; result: 0.017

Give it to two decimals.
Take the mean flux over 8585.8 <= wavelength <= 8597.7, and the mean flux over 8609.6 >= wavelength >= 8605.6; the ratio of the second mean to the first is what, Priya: 0.98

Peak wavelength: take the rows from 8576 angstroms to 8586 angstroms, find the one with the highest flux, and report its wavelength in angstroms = 8576.91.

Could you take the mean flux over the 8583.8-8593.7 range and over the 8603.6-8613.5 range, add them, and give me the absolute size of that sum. 18.4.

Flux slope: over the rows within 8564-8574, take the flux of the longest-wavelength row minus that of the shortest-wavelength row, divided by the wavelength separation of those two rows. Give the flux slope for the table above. 0.028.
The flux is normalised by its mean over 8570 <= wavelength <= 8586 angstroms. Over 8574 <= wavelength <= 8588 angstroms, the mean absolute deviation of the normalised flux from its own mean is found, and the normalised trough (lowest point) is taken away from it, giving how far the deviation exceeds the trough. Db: -0.925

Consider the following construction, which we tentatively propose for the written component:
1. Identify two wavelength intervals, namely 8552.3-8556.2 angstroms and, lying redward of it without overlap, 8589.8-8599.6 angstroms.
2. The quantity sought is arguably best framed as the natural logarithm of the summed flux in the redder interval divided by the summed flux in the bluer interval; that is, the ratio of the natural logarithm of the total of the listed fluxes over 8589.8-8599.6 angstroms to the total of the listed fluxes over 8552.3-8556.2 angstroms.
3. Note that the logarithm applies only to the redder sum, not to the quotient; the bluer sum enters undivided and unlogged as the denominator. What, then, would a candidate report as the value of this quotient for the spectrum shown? 0.21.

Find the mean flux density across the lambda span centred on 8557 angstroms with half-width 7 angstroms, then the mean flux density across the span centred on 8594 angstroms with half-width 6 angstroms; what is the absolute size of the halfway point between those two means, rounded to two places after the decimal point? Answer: 9.20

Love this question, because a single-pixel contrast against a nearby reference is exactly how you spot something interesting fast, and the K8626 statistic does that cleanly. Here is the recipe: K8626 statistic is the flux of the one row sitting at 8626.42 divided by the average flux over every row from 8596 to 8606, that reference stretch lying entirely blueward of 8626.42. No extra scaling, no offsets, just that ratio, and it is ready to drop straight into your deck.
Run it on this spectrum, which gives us 0.99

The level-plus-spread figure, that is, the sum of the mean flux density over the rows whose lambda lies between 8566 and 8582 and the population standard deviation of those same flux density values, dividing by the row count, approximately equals 9.43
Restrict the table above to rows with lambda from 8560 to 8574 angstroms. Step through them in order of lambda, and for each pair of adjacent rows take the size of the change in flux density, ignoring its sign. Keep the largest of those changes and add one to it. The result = 1.19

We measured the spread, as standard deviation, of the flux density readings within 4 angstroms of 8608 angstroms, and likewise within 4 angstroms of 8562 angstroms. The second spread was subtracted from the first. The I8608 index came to 0.04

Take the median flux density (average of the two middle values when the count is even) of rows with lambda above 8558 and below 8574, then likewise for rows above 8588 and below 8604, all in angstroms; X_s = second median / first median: 1.03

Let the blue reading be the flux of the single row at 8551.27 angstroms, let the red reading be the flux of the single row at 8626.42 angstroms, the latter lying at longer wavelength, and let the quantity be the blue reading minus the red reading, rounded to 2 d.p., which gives -0.22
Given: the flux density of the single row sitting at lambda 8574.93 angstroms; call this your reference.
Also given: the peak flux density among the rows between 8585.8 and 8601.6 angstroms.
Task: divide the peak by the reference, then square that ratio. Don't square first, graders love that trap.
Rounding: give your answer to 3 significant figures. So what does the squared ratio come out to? 1.03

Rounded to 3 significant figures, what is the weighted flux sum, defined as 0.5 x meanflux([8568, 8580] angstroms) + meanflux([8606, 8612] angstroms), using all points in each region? 13.8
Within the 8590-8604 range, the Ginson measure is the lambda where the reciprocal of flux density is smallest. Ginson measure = 8592.72 angstroms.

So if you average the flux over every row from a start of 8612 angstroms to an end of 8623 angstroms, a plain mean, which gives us 9.09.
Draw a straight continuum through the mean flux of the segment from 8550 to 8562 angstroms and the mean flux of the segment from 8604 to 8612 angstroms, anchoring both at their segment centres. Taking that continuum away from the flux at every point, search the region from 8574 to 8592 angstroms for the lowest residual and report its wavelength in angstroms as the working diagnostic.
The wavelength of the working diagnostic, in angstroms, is 8582.83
